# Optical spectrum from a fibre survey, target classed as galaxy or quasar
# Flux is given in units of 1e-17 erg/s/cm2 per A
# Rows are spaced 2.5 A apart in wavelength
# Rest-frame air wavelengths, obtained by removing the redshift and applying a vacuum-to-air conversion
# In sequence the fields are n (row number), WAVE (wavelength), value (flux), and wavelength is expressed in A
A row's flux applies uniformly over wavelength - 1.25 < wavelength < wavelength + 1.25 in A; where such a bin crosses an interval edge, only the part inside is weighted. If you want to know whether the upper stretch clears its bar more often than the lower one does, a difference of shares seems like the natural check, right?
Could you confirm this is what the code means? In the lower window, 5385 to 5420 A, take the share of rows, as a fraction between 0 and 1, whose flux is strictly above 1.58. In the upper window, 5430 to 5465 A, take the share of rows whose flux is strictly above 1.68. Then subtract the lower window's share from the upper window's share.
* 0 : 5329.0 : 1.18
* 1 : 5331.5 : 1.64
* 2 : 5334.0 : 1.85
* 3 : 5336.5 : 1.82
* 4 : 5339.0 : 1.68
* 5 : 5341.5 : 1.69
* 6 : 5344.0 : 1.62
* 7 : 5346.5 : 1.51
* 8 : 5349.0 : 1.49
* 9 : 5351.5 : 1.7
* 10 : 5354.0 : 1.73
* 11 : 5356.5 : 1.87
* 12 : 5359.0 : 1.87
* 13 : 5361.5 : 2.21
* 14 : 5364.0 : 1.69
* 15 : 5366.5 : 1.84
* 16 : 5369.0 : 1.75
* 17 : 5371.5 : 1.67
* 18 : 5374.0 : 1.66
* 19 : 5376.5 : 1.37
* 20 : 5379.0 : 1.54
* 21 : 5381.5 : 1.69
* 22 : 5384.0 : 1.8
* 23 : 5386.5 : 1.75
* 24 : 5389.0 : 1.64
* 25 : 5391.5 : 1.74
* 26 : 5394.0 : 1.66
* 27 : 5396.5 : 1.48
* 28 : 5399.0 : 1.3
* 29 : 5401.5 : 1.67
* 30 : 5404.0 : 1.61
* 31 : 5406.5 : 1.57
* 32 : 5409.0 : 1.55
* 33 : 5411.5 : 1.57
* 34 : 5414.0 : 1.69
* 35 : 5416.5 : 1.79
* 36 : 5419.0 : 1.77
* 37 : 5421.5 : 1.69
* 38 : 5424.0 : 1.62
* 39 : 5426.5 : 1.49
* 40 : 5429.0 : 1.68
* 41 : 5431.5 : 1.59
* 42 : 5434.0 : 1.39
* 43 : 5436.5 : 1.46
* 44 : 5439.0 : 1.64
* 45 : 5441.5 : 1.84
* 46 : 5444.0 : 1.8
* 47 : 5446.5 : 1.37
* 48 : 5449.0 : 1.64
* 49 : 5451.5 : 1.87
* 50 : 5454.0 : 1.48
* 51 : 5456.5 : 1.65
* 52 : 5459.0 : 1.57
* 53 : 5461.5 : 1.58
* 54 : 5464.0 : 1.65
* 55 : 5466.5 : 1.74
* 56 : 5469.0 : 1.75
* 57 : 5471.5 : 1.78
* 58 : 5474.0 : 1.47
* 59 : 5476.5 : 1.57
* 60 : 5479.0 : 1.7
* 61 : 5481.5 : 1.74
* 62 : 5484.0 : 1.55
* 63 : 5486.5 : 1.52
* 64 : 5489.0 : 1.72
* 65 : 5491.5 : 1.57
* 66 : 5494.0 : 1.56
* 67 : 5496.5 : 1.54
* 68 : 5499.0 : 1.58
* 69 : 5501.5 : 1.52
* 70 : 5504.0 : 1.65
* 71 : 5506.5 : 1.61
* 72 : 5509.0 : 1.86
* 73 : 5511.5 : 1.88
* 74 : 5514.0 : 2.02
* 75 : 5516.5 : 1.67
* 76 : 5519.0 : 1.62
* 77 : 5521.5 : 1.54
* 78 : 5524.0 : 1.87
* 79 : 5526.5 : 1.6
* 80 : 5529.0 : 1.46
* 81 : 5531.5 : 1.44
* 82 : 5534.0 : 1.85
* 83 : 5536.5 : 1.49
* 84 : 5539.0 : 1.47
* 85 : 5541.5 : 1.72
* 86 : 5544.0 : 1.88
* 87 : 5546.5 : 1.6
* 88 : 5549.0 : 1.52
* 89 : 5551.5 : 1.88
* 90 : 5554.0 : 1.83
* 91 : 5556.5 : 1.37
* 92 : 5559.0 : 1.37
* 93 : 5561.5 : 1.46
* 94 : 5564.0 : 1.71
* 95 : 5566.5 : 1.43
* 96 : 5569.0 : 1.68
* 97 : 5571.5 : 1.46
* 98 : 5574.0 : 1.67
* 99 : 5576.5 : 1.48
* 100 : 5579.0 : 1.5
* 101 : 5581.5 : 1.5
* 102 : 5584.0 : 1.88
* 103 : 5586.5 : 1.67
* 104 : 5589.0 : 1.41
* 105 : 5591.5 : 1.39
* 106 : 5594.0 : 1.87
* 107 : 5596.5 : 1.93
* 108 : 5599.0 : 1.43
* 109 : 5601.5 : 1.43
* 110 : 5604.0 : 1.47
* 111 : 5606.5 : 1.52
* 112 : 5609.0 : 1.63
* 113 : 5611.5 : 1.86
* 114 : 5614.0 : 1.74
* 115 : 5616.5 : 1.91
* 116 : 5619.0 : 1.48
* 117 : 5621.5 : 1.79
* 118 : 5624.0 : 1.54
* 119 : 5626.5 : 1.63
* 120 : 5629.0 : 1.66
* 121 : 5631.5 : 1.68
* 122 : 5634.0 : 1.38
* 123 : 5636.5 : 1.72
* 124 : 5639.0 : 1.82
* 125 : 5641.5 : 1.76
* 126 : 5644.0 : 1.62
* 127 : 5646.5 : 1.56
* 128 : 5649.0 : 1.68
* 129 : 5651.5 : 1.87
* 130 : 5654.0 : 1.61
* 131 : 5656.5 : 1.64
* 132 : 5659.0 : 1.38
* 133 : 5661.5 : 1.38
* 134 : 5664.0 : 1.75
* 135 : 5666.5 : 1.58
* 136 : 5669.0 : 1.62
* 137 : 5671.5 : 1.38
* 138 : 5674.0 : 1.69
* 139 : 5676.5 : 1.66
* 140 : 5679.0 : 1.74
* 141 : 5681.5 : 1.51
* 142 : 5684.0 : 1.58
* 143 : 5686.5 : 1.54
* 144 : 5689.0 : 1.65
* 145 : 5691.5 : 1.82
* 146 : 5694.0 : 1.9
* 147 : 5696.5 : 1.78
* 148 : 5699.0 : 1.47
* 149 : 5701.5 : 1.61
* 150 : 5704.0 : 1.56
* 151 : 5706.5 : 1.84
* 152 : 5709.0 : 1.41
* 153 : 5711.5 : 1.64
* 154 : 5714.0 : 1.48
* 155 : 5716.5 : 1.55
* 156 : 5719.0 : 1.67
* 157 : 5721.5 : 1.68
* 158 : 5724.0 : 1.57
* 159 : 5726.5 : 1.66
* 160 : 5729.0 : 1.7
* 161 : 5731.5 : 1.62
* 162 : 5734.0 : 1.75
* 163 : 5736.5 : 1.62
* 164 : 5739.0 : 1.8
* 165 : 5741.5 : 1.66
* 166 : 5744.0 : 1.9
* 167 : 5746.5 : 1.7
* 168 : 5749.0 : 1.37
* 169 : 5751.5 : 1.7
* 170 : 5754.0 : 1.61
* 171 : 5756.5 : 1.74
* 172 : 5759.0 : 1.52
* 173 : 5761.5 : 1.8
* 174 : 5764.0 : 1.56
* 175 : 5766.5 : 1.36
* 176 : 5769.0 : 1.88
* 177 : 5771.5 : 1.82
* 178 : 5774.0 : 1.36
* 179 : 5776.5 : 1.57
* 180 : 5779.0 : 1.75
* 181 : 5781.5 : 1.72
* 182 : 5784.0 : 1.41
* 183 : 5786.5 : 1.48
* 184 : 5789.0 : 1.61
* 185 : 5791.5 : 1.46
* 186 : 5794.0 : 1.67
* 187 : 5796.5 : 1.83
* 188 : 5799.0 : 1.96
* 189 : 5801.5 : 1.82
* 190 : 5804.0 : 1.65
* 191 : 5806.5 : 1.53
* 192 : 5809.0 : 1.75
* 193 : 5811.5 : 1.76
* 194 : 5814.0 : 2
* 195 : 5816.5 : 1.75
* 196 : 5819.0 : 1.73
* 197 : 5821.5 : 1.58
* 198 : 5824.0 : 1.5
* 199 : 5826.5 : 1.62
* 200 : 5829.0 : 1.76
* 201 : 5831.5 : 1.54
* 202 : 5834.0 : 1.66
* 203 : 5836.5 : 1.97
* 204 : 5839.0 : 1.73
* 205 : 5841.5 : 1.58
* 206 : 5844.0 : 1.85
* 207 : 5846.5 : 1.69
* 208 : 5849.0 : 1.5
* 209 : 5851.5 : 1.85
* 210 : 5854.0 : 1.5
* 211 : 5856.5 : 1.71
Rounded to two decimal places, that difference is -0.43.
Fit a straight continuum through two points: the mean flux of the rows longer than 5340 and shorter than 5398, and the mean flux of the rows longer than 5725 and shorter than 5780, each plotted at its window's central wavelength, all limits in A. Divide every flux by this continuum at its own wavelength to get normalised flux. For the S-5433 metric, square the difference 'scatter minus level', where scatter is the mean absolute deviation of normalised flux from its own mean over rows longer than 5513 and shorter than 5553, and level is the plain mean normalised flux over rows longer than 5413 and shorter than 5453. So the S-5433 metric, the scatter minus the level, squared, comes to 0.78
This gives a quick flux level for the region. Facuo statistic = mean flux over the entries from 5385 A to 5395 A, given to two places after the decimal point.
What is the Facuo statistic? 1.70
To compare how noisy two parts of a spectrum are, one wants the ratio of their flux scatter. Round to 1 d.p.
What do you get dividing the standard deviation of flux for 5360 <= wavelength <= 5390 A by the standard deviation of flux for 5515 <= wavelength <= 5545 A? 1.2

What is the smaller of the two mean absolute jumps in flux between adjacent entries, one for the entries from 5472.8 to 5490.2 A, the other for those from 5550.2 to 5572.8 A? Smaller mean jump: 0.115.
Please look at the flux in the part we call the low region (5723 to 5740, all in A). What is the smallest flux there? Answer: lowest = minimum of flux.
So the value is 1.57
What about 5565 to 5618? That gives 1.39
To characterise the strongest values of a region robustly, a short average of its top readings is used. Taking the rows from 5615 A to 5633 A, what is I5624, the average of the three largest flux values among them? 1.79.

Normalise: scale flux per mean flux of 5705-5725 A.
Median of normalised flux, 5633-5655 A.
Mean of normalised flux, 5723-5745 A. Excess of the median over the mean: -0.01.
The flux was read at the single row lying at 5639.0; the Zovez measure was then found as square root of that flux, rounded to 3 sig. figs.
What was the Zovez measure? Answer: 1.35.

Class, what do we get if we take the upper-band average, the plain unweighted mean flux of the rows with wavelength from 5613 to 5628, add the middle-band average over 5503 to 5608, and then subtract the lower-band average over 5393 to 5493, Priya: 1.68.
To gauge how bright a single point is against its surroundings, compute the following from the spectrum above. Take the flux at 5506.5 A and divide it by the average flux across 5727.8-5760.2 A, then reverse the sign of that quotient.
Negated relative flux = -0.96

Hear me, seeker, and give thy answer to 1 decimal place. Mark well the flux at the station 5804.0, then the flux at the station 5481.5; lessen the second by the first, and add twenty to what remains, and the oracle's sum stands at 20.1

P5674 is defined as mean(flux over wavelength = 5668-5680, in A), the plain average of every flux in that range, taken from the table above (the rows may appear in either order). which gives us 1.62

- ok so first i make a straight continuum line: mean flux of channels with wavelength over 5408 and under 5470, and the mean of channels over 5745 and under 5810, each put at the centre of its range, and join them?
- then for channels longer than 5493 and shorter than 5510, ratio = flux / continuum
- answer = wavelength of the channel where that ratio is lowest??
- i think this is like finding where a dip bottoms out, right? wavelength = 5501.5 A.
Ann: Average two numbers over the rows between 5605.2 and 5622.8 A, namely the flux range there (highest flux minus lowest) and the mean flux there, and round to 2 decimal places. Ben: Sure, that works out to 1.07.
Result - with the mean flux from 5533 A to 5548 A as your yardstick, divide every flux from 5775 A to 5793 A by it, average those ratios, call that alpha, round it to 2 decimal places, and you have 0.94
